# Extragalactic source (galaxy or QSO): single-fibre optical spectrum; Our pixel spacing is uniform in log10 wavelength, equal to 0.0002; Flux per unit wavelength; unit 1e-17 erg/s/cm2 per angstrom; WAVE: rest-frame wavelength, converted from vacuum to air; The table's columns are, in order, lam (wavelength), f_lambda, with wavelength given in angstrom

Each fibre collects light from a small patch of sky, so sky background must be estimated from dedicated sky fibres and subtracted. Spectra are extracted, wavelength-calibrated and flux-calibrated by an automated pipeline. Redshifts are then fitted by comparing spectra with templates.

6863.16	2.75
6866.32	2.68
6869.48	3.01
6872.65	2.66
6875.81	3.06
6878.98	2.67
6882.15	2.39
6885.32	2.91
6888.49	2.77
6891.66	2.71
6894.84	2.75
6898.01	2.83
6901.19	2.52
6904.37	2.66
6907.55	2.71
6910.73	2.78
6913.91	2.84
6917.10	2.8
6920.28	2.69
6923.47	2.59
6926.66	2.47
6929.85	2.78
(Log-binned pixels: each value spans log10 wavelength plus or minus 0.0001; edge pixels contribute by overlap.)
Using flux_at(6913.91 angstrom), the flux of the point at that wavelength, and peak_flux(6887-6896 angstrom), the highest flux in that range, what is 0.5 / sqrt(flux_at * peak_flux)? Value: 0.178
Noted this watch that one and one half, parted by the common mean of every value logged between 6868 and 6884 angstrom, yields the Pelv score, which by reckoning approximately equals 0.544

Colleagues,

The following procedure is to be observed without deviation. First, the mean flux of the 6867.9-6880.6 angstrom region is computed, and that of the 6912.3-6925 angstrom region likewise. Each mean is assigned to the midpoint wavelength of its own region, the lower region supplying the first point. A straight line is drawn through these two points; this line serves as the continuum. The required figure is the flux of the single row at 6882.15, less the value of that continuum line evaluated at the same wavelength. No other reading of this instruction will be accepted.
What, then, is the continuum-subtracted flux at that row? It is -0.4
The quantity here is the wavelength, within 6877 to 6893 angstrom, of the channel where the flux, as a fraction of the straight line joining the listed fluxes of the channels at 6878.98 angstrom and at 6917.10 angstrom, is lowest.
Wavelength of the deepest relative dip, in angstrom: 6882.15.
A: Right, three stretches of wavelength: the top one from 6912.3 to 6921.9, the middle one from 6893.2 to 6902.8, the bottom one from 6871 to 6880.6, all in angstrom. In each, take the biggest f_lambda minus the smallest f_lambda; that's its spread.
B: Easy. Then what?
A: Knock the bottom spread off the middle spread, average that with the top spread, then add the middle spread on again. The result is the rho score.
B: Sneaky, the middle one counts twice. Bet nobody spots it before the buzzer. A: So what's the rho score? 0.34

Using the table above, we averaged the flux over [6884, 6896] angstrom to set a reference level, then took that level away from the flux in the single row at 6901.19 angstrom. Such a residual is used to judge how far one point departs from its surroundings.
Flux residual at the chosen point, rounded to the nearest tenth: -0.3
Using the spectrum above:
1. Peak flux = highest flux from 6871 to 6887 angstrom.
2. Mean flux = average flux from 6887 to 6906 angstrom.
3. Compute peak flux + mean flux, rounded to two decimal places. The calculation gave 5.77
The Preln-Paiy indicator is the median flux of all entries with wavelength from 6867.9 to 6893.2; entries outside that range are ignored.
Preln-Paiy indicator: 2.74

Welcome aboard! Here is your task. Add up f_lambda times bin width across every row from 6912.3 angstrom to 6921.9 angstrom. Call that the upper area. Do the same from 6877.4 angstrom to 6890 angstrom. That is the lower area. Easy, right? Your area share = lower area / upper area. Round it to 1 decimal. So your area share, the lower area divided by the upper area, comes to 1.3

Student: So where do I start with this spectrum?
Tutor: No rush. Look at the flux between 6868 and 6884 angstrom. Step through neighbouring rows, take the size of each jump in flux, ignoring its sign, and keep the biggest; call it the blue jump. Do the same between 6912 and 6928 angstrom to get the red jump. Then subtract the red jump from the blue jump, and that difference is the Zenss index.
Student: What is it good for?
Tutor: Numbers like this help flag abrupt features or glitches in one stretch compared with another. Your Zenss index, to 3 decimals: 0.280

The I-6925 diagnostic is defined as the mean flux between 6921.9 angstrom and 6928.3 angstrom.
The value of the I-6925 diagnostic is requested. 2.53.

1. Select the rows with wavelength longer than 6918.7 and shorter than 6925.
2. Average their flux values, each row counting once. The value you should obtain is 2.64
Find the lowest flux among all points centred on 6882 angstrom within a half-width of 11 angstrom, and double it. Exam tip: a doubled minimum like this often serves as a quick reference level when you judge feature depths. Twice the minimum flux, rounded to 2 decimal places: 4.78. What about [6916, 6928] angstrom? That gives 4.94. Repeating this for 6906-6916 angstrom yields 5.42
